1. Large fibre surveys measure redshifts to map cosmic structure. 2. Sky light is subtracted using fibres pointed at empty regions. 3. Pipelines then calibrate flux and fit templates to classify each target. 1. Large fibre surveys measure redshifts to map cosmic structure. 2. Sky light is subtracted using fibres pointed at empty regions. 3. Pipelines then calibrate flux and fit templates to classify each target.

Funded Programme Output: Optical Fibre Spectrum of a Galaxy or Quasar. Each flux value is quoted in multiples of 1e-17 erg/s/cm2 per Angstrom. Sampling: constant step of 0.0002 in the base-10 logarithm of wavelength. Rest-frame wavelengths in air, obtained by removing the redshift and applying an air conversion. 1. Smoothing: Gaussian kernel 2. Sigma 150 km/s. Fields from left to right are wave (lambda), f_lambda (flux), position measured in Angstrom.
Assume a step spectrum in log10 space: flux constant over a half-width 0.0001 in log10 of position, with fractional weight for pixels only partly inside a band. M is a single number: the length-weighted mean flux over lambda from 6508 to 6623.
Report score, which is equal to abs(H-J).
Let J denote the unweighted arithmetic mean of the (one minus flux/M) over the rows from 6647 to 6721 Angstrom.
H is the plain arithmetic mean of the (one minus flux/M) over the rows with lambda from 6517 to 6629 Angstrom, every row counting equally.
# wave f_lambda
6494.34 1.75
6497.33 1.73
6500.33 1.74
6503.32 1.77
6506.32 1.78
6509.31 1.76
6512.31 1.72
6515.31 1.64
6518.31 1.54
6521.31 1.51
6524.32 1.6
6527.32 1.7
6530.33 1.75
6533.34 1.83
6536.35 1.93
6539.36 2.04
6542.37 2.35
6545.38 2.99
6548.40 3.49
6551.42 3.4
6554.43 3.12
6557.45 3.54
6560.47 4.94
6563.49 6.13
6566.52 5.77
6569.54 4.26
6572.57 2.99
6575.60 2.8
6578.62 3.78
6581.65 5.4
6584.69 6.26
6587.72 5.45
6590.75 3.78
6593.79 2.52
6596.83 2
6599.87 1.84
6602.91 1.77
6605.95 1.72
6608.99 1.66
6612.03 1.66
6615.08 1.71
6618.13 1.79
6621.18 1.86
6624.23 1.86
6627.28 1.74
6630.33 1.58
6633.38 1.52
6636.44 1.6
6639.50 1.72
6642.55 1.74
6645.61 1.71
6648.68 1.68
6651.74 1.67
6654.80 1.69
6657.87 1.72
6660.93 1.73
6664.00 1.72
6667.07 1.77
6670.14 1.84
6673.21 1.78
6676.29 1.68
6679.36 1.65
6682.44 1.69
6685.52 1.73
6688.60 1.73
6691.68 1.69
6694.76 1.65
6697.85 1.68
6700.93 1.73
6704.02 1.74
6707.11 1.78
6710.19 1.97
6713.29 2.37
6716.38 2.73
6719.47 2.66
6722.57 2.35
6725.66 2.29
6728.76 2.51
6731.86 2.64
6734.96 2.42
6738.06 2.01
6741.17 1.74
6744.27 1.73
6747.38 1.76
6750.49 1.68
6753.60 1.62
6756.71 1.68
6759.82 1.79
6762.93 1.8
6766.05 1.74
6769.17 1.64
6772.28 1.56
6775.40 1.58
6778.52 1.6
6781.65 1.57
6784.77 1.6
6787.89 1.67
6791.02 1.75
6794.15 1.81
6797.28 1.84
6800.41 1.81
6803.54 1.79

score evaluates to 0.37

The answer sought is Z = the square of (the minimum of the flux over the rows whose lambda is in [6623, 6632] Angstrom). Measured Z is 2.50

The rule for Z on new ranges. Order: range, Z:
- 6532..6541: 3.35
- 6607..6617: 2.76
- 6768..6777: 2.43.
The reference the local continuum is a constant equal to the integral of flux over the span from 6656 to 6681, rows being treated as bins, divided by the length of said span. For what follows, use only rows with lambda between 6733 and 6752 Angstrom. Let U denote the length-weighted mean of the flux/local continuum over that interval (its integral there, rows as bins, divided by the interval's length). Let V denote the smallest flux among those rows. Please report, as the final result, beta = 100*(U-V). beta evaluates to -58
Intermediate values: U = 1.10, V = 1.68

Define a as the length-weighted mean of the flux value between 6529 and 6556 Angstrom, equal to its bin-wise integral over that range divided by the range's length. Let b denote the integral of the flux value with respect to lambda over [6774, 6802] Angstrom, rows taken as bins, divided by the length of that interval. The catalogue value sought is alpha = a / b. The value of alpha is 1.51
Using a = 2.55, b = 1.69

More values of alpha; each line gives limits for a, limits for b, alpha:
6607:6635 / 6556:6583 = 0.39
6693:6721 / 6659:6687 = 1.17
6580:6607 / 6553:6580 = 0.83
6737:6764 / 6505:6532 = 1.05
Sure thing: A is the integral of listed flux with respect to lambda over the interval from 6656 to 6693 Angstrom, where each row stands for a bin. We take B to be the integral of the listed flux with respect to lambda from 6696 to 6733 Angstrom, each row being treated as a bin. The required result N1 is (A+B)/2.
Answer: 73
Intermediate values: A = 64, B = 81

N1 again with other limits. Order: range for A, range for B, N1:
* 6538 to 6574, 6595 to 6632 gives 100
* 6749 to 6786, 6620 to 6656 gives 61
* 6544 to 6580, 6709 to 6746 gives 113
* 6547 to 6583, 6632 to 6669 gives 106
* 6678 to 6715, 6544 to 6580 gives 104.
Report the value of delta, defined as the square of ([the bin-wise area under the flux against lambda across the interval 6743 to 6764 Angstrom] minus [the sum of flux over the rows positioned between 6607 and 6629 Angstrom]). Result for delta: 569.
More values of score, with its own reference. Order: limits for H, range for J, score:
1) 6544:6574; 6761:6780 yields 0.85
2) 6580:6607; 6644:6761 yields 0.53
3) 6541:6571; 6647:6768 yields 0.74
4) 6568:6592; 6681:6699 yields 0.93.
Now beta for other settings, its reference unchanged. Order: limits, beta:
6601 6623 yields -66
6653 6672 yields -68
